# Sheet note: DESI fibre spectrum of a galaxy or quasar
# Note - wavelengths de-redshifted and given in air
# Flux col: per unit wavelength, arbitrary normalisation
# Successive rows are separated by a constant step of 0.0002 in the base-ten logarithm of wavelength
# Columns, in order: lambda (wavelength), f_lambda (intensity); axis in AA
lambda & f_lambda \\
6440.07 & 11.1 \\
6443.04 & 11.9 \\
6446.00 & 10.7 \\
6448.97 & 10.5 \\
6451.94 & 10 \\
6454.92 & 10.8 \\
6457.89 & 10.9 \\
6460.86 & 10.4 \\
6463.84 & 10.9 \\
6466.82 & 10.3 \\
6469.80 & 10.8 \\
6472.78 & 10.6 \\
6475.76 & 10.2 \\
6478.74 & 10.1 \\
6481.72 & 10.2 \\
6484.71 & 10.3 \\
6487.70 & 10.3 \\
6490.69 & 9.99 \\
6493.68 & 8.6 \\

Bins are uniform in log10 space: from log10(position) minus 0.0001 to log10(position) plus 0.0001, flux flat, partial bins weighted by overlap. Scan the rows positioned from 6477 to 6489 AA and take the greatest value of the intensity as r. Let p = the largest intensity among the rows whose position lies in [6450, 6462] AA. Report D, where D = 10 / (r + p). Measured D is 0.472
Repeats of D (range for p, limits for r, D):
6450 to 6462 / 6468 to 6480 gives 0.461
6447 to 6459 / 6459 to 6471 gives 0.459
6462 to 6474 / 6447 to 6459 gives 0.459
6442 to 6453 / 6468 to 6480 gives 0.441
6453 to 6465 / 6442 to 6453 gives 0.439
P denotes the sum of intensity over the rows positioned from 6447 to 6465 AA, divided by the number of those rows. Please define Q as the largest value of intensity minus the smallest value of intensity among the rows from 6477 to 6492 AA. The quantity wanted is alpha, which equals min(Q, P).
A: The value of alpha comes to 0.3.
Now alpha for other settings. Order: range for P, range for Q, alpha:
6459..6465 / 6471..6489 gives 0.5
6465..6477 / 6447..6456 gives 0.8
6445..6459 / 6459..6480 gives 0.8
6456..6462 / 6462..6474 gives 0.6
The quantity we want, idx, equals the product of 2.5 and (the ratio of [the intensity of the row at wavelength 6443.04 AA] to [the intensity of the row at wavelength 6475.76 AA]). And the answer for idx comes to 2.92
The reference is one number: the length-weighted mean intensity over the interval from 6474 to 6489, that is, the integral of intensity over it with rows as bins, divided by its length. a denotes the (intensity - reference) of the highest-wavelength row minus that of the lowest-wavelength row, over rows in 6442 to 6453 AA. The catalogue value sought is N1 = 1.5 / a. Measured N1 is -0.8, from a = -1.9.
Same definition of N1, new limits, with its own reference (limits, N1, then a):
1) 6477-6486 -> 7.5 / 0.2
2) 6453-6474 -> -7.5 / -0.2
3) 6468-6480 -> -2.1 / -0.7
